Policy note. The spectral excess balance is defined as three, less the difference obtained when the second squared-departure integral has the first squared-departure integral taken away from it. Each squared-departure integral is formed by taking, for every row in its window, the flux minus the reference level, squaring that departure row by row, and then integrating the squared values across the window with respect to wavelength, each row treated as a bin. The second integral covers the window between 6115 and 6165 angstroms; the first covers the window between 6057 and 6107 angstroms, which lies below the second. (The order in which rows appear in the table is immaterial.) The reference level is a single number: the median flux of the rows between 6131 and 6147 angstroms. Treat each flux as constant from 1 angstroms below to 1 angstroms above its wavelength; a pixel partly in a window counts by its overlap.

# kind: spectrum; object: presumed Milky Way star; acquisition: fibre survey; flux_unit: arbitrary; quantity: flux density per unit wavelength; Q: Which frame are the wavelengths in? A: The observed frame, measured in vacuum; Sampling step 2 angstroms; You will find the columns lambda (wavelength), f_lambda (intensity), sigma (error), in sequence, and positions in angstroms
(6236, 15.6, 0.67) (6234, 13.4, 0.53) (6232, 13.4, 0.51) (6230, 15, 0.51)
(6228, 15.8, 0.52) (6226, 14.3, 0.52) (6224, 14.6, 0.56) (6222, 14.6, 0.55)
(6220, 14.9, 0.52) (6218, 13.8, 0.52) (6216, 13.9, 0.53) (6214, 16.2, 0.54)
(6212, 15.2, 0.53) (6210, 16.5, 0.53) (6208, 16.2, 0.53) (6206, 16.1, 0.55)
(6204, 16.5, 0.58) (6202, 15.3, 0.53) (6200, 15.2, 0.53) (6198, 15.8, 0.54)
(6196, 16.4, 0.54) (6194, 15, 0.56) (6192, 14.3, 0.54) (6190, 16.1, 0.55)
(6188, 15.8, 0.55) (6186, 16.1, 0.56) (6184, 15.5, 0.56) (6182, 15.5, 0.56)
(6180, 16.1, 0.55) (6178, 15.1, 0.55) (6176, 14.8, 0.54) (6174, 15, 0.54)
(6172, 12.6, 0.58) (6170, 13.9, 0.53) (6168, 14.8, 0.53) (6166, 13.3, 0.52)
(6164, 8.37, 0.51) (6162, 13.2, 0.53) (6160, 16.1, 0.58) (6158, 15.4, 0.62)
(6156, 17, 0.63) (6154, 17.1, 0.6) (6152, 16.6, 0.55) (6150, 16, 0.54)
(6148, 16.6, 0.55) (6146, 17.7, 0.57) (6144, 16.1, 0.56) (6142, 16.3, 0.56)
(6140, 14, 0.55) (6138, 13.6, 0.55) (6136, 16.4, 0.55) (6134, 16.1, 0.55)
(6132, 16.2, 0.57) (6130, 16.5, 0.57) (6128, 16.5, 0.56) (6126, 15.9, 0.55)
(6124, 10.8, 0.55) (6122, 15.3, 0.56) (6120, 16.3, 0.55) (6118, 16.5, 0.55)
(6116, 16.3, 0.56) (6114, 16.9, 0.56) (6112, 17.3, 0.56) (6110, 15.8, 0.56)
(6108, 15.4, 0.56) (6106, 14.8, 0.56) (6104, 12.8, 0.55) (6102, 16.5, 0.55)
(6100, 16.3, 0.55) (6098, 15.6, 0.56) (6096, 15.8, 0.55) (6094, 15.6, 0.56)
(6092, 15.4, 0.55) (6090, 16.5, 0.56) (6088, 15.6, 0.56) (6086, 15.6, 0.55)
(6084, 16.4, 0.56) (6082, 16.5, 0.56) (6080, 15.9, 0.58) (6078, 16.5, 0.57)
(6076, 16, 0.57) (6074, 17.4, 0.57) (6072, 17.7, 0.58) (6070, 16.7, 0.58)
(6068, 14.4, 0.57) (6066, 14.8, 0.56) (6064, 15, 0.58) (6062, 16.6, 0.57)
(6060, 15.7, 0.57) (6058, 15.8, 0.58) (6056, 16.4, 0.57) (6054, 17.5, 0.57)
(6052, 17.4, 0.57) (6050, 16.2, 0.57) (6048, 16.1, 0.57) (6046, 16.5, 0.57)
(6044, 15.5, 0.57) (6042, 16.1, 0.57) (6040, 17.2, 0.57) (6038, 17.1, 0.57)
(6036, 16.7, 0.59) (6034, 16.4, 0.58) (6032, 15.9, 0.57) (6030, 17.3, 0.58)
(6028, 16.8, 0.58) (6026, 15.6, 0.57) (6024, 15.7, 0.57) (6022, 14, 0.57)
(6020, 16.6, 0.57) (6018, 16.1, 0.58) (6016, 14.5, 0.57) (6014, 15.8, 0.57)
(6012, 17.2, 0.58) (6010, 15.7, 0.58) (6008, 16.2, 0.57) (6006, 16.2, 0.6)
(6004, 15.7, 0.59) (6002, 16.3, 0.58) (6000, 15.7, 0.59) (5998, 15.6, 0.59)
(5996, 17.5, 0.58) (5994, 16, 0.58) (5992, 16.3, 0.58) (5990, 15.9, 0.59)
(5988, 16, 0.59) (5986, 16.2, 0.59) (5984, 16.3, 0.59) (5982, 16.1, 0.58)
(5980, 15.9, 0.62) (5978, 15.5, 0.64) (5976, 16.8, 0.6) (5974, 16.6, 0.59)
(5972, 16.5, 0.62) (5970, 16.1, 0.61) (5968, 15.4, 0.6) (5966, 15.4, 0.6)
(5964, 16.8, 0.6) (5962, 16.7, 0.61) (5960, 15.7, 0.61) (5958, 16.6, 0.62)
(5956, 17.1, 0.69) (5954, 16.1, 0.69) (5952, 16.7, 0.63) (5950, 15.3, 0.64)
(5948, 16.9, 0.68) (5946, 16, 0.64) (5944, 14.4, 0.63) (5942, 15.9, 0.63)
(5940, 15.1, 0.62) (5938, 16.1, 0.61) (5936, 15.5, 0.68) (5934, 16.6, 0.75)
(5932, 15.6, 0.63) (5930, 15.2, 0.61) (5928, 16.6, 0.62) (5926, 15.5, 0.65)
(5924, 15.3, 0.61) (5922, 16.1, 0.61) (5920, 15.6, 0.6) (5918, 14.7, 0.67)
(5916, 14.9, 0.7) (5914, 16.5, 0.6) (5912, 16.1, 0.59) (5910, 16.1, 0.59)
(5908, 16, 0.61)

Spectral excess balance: -174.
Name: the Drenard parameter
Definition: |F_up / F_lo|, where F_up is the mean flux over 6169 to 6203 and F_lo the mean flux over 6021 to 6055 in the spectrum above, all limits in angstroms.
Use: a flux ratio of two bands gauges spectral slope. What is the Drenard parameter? 0.93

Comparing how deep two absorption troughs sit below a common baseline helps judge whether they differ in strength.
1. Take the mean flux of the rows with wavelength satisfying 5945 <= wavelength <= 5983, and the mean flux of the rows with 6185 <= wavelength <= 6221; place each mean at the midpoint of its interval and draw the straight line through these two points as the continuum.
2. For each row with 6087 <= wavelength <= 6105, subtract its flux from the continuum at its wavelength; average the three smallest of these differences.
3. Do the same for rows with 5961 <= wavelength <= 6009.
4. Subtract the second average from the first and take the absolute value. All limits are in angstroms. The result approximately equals 0.25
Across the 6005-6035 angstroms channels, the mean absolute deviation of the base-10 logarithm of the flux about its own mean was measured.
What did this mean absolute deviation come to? 0.018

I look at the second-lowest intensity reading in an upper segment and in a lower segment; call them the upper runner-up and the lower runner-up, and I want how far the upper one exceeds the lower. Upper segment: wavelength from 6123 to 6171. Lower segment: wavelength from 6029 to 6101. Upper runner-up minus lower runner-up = -4.0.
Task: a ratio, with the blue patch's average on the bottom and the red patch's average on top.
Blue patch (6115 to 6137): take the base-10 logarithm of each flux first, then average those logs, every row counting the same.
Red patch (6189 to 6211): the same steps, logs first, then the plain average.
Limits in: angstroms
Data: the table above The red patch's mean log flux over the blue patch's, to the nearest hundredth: 1.00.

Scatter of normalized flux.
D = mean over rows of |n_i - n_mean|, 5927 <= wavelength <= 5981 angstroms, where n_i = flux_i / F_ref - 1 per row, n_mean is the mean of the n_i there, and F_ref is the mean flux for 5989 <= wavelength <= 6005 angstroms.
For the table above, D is 0.035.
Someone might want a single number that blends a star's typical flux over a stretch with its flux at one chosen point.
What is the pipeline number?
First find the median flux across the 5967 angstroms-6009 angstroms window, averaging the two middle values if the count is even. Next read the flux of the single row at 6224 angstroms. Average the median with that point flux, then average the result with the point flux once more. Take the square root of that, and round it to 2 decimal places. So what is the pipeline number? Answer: 3.87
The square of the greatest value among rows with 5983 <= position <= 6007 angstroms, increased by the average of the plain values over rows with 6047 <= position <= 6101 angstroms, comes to 322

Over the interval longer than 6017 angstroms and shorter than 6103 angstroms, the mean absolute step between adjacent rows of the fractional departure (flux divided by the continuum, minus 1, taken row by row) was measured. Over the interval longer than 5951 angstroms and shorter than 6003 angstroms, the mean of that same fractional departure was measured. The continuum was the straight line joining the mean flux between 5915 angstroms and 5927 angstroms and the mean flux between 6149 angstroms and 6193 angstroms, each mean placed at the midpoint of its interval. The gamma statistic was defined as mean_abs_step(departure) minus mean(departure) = -0.016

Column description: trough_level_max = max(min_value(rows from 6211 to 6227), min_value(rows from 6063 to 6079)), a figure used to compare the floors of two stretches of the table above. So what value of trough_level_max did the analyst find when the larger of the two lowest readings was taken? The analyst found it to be 14.4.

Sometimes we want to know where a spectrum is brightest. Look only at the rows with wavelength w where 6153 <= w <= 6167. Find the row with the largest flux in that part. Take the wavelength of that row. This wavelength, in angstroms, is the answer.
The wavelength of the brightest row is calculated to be 6154 angstroms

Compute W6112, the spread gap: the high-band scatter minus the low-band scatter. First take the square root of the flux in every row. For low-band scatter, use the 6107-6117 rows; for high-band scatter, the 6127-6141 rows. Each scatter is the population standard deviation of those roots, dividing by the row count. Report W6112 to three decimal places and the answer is 0.064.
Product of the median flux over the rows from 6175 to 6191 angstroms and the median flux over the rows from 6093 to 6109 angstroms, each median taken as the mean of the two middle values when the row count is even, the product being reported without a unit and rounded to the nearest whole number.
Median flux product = 244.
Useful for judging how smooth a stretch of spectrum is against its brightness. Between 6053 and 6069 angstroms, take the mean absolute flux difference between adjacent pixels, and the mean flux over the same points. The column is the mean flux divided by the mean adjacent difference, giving 23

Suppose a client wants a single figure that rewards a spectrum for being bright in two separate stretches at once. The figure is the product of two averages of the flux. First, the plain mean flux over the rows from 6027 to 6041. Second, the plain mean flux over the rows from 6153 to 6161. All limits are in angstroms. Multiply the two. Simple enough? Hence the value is 275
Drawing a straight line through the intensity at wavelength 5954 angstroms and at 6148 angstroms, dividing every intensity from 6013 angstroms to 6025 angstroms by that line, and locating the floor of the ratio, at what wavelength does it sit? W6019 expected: 6022 angstroms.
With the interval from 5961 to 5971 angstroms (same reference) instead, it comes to 5968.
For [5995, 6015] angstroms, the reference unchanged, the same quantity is 5998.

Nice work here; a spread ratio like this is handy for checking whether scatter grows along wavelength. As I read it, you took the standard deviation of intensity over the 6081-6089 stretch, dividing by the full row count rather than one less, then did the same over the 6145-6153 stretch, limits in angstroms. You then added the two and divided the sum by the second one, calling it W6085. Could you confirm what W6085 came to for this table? 1.69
